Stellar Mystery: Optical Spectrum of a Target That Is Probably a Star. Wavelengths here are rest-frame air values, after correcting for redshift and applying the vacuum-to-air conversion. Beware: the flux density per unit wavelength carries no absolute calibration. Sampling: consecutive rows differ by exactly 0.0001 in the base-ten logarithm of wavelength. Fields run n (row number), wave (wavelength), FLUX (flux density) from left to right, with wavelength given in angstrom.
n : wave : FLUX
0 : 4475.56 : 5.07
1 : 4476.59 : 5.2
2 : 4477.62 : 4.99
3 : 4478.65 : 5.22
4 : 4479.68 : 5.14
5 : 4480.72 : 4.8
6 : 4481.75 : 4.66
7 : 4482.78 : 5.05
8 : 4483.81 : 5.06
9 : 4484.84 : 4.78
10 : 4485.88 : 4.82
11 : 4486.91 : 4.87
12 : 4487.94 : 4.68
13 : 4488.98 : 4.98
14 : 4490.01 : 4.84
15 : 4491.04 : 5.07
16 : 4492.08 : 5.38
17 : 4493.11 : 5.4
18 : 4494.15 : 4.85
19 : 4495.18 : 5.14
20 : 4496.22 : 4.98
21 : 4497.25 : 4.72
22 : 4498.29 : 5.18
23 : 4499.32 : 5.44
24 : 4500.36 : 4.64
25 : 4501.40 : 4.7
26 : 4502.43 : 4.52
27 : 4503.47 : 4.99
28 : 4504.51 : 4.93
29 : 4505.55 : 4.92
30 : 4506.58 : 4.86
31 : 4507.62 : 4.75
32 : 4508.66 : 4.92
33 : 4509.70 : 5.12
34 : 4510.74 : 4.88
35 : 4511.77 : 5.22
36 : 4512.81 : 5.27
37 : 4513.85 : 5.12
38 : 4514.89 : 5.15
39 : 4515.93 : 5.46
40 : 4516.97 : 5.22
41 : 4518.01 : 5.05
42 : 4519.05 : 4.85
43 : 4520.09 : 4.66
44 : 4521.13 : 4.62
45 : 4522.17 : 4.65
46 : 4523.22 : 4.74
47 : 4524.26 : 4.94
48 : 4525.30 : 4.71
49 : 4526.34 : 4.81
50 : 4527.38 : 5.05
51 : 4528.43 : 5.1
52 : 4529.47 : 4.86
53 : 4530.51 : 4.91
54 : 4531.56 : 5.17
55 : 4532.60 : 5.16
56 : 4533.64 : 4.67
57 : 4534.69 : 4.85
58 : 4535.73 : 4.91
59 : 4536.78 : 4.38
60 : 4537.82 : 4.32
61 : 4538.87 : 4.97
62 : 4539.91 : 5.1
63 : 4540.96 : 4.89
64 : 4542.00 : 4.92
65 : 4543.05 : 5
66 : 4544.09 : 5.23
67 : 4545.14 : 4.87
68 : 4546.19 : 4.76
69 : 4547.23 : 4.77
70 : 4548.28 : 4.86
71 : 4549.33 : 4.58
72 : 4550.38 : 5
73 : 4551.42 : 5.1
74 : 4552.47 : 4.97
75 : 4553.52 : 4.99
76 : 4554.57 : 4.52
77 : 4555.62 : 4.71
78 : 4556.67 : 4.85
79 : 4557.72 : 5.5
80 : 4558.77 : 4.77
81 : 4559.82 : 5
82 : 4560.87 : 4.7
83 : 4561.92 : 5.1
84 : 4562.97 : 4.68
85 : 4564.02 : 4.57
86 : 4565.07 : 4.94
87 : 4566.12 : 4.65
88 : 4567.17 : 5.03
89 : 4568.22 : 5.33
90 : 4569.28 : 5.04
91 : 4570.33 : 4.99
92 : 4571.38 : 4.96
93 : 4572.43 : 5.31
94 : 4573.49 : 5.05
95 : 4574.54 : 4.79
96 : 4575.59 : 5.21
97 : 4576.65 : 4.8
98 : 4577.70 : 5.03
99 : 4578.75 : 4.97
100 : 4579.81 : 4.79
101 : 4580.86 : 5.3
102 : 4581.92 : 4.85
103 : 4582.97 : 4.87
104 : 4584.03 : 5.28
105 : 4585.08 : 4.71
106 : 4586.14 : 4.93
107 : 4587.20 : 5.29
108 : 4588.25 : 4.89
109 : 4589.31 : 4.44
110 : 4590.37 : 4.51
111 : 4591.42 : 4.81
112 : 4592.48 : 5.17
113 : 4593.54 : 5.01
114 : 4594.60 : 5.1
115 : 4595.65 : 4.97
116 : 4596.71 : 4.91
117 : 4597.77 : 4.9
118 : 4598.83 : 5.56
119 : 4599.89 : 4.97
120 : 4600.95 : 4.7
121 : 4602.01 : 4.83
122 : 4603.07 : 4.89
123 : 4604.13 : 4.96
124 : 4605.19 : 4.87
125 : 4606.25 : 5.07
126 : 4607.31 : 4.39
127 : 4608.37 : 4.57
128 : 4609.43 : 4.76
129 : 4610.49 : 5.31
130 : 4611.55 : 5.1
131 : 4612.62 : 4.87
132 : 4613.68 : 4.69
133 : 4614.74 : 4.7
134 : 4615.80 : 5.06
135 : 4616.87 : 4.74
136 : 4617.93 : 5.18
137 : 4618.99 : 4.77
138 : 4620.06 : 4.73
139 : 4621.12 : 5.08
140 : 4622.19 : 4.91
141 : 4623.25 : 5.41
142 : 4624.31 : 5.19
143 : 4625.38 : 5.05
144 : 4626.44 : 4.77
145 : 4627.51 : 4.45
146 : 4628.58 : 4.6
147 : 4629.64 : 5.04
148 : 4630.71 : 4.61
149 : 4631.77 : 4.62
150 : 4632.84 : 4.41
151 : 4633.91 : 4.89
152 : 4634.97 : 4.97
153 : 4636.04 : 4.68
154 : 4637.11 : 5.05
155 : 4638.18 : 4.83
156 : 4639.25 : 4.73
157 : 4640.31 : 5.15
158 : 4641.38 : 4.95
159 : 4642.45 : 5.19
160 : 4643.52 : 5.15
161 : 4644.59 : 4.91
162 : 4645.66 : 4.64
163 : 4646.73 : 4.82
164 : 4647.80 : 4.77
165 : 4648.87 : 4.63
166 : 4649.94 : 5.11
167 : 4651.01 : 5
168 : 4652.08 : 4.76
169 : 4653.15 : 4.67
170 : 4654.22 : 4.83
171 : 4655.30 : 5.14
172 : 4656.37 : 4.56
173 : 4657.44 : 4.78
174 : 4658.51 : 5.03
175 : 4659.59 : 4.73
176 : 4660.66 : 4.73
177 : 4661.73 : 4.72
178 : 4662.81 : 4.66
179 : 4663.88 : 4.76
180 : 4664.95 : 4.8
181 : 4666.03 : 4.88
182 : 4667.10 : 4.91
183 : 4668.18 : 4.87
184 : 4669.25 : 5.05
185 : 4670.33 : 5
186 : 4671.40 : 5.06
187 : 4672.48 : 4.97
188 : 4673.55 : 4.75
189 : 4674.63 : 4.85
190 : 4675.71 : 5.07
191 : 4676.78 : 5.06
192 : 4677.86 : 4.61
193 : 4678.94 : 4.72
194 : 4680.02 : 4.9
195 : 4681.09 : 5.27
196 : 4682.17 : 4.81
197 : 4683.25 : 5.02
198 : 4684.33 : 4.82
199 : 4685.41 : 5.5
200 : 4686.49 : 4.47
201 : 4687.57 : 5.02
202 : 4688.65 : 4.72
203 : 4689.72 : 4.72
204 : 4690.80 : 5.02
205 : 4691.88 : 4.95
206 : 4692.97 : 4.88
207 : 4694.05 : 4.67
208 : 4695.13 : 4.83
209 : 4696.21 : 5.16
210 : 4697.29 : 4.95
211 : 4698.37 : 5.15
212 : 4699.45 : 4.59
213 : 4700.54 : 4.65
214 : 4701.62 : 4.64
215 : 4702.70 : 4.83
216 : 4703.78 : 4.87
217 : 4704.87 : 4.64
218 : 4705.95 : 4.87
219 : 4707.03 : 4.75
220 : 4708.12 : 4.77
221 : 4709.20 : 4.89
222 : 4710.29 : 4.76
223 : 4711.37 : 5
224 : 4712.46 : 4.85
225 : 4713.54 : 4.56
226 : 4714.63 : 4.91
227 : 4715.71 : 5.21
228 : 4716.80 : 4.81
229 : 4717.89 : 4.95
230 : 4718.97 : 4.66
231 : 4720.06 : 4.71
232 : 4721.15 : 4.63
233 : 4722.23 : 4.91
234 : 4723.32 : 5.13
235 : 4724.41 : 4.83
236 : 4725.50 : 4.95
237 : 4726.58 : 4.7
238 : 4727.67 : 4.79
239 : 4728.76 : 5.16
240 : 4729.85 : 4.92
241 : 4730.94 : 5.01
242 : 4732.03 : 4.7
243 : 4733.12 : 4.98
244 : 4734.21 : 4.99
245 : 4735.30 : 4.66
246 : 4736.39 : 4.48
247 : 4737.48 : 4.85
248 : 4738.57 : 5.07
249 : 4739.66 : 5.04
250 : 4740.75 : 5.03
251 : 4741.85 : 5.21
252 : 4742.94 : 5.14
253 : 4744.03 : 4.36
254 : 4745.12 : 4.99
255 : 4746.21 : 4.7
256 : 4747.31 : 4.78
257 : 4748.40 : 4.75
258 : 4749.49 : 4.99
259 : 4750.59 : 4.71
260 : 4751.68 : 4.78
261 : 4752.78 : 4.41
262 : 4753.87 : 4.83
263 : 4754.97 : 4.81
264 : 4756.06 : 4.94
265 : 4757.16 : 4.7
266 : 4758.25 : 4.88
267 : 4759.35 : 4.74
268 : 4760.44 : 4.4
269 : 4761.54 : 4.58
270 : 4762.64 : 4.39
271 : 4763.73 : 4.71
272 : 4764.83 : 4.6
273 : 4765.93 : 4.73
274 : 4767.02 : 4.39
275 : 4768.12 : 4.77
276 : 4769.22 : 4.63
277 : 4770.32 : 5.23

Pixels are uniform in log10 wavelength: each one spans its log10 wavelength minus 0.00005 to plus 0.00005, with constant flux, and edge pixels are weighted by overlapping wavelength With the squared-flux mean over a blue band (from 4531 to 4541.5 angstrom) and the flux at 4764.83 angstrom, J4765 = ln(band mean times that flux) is 4.68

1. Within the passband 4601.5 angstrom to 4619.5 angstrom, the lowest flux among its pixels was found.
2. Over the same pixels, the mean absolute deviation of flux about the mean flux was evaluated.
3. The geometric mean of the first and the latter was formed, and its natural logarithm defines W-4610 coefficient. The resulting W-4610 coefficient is -0.13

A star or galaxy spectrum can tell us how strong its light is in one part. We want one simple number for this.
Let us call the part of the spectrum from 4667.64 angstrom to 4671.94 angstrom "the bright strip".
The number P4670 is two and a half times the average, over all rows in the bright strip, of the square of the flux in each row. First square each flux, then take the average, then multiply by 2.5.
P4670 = 62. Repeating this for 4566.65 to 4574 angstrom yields 65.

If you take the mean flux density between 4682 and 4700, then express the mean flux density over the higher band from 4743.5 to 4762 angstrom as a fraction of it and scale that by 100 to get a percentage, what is 96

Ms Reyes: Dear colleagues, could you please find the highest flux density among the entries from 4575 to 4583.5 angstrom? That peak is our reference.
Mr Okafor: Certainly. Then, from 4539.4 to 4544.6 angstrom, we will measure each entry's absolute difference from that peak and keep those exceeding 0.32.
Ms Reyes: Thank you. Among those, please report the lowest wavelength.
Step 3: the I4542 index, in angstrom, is 4540.96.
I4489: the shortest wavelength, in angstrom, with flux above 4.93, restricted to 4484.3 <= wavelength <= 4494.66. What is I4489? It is 4488.98 angstrom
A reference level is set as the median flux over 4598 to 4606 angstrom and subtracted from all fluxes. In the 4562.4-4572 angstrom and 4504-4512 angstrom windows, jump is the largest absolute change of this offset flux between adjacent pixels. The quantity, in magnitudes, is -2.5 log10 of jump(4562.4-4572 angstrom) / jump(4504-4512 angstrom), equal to -0.1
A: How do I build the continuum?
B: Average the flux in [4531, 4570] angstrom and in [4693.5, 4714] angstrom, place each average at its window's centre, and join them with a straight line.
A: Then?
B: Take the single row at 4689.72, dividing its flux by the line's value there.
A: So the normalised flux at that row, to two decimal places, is 0.98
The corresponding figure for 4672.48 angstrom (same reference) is 1.03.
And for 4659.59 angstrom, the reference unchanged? 0.98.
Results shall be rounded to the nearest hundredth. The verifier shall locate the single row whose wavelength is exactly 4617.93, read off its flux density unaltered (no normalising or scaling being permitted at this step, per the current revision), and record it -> 5.18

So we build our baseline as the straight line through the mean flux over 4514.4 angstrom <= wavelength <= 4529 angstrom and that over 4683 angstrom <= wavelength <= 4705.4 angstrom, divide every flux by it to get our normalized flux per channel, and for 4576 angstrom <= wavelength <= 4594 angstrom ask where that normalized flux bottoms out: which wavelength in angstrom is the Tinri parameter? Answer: 4589.31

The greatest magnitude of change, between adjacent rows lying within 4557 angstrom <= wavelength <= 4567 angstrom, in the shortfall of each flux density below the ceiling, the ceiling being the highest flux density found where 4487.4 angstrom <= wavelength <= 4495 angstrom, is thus 0.73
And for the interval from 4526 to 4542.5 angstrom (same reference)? 0.65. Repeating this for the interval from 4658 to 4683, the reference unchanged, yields 0.46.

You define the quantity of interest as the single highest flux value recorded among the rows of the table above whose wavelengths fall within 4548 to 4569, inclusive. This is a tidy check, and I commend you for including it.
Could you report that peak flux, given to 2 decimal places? 5.50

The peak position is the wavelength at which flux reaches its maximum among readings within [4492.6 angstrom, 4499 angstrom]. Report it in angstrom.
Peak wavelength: 4493.11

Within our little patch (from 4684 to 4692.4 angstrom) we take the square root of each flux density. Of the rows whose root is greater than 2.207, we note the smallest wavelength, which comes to 4685.41 angstrom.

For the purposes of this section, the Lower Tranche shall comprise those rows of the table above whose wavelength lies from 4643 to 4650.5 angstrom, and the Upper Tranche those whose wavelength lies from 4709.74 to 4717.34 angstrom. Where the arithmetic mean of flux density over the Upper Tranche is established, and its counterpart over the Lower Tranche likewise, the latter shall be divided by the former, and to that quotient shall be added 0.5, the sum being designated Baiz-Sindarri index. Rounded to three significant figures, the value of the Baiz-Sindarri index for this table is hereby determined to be 1.50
